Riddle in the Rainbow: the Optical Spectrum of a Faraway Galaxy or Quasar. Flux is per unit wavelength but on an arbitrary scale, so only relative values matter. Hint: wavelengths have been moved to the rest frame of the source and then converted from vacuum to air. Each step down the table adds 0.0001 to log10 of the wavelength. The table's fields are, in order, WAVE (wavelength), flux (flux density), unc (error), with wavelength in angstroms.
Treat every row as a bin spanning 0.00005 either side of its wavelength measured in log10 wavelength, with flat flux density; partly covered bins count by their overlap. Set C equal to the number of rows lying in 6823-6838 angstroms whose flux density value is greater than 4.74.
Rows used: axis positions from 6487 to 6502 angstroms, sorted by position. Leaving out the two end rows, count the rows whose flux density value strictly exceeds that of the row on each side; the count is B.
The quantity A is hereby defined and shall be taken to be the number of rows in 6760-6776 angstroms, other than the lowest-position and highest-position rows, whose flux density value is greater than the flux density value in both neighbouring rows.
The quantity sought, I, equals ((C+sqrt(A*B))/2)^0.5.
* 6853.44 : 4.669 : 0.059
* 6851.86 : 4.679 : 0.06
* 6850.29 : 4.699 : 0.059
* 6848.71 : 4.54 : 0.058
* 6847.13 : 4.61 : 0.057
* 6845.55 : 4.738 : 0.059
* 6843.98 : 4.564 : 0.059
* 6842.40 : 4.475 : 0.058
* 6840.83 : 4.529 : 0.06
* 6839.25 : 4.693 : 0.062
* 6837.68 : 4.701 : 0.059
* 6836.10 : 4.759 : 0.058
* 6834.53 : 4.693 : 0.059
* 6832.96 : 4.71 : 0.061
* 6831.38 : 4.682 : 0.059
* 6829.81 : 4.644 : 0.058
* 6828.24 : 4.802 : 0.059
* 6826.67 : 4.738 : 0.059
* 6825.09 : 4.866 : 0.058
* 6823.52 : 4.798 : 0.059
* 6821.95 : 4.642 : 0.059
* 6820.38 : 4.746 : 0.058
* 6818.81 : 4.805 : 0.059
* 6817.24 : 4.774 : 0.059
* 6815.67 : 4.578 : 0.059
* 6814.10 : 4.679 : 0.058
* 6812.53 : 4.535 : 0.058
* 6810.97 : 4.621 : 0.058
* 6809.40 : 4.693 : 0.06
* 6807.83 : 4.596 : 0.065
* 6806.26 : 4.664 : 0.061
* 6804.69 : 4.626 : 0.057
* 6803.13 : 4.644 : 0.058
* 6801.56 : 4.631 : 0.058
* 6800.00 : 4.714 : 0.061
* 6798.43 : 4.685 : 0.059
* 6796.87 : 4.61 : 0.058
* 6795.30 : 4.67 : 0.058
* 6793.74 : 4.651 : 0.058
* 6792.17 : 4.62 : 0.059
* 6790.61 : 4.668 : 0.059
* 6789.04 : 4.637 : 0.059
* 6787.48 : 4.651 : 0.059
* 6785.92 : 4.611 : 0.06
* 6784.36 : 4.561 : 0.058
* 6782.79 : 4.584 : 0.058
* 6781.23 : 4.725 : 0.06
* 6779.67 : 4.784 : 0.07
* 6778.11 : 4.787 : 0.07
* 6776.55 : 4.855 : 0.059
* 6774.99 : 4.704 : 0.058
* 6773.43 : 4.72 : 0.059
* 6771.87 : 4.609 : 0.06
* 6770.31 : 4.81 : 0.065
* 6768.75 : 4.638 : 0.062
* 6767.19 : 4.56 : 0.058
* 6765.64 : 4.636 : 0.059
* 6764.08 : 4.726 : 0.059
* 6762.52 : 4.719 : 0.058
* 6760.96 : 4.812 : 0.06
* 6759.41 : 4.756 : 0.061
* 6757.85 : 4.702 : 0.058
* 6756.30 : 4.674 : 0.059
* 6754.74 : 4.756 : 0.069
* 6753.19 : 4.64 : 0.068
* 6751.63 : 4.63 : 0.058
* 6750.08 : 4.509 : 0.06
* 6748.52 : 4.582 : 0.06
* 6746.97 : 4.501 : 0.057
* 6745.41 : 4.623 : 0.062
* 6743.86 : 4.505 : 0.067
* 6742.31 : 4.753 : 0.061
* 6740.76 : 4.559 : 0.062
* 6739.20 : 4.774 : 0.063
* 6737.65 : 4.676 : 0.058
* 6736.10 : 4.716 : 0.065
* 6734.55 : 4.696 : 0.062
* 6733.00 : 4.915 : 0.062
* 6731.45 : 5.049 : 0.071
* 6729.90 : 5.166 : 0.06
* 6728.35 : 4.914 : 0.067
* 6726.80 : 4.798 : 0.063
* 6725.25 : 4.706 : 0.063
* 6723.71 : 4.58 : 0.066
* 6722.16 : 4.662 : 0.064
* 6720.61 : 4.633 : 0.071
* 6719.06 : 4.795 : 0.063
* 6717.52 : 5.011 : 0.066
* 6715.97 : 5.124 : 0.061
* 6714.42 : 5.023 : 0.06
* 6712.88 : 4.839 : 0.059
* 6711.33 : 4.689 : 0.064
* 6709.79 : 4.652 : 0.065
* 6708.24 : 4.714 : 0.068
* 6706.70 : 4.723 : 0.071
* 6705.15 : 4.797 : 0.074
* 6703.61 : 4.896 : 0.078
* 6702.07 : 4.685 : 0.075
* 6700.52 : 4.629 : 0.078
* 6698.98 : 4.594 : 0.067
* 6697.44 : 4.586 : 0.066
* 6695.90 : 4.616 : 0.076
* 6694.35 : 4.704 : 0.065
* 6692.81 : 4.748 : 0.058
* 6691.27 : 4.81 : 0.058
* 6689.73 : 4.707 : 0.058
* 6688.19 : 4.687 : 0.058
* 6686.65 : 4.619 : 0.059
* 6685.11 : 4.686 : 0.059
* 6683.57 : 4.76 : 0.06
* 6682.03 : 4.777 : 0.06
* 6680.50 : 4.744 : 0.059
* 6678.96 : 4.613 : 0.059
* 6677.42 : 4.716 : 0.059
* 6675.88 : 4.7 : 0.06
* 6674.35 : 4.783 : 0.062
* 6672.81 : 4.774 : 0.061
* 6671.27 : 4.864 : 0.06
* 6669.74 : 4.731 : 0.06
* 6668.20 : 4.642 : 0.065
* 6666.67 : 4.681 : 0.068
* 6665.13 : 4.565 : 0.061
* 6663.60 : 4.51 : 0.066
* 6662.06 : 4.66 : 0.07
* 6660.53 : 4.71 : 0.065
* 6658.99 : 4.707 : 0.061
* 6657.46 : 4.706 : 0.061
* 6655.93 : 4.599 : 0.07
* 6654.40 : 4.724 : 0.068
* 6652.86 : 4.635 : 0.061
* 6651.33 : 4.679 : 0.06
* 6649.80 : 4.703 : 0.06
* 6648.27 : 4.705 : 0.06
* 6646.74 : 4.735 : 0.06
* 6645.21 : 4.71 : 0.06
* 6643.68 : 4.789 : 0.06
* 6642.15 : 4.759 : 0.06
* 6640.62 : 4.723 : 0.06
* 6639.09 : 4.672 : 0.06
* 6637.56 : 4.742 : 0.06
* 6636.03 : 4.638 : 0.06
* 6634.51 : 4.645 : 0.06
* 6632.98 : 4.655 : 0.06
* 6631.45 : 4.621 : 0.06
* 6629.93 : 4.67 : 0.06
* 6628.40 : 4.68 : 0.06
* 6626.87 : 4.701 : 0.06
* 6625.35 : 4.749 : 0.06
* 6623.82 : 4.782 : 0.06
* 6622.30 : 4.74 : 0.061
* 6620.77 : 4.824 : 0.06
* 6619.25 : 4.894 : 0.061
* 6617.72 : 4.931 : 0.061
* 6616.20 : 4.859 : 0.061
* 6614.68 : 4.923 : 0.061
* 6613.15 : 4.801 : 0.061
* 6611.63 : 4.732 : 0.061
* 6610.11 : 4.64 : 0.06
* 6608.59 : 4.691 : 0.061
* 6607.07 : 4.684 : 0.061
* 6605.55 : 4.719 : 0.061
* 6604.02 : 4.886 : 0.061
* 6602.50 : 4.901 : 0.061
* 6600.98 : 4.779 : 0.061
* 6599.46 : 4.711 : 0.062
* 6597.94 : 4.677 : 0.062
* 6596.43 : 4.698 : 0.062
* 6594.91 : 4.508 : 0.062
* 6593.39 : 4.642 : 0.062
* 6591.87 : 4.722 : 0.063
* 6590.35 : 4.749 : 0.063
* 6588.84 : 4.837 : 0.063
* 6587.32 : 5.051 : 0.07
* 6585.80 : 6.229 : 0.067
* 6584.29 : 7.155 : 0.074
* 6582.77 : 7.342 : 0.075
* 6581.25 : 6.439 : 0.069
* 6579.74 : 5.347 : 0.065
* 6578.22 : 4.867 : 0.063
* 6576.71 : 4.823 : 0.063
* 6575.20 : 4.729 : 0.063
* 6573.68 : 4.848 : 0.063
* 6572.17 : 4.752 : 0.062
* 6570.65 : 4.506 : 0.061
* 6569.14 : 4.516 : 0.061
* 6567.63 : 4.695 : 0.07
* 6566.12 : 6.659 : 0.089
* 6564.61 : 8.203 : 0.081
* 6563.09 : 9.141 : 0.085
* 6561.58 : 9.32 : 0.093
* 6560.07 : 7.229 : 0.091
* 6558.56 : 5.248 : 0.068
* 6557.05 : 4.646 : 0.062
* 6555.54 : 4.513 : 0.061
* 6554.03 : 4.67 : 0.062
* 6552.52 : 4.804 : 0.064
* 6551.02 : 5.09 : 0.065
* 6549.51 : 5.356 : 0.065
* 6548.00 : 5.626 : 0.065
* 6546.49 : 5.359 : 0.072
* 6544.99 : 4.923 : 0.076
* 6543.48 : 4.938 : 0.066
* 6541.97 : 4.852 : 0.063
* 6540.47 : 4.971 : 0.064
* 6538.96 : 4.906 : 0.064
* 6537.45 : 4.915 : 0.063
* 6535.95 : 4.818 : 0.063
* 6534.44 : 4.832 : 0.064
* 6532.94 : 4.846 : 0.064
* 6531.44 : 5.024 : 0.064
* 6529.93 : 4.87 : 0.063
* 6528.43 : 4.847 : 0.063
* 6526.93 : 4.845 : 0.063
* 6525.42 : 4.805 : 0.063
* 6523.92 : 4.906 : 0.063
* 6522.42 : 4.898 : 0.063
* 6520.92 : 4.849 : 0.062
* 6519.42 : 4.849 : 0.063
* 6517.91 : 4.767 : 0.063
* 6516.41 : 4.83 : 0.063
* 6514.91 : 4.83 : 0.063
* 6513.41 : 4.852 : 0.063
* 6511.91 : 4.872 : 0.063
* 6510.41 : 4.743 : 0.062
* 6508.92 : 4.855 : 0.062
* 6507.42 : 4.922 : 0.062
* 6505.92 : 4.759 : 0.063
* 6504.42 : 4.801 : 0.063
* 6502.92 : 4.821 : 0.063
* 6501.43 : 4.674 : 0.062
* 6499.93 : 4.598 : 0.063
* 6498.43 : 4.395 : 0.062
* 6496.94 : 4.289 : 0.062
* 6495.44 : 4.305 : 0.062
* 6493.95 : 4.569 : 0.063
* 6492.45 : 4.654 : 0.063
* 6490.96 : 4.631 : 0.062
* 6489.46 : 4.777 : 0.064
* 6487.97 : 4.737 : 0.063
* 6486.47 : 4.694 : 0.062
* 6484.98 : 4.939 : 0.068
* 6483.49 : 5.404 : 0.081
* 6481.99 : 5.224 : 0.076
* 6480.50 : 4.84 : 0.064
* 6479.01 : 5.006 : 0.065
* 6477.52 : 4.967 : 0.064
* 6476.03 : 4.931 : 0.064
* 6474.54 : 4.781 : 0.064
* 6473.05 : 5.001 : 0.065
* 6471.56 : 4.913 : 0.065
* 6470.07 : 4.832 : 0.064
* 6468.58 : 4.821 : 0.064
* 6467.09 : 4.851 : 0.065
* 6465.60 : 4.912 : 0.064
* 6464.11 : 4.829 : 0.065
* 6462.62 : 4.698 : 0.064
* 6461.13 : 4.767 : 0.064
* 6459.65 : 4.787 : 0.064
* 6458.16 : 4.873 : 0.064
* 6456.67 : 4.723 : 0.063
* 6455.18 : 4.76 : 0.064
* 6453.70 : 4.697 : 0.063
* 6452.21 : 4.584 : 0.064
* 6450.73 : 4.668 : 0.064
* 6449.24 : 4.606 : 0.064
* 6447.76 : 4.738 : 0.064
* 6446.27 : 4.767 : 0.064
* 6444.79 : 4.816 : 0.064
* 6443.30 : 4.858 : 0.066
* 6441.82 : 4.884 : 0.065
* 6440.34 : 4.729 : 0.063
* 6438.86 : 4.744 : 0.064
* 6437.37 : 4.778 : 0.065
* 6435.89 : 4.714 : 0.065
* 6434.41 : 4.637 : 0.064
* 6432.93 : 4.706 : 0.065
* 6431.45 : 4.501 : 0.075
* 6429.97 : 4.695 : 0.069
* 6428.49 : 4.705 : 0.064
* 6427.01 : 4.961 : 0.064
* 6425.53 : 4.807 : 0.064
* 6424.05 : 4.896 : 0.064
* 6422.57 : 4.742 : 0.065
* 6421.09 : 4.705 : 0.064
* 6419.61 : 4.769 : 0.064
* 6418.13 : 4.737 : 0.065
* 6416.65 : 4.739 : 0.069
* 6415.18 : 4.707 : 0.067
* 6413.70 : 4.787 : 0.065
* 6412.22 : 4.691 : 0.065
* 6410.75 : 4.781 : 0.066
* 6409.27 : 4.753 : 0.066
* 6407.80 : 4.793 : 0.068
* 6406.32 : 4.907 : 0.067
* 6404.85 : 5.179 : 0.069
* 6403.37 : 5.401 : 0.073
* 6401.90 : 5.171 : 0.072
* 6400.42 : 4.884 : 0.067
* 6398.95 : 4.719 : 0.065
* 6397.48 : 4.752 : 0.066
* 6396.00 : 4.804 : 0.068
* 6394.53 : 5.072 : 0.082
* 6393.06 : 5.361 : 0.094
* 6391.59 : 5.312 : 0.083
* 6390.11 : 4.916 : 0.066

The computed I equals 1.8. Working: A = 3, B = 2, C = 4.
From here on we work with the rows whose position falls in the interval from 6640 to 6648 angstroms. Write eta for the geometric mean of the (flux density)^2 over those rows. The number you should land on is 22.5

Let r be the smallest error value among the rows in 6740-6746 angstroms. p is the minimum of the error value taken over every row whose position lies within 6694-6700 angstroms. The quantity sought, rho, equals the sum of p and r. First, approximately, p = 0.065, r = 0.0610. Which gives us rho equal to 0.126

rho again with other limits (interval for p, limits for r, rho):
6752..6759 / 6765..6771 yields 0.116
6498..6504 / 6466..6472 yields 0.126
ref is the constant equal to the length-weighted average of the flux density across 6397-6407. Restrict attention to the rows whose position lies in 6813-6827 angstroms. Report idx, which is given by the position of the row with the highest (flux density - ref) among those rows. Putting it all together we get 6825.09 angstroms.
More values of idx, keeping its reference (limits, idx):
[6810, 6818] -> 6817.24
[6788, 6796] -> 6795.30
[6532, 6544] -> 6540.47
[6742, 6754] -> 6742.31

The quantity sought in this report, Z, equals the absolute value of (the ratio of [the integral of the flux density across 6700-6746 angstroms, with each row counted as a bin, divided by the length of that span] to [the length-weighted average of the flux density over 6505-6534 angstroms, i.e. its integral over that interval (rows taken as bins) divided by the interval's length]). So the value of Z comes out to 0.99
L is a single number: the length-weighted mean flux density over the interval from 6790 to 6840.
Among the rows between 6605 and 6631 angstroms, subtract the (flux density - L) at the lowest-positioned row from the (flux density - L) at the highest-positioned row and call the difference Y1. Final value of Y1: -0.05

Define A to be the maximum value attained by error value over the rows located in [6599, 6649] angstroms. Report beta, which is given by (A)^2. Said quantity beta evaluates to 0.0038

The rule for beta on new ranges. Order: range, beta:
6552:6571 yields 0.0086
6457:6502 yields 0.0066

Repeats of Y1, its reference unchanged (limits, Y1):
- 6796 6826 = 0.26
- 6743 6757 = 0.17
